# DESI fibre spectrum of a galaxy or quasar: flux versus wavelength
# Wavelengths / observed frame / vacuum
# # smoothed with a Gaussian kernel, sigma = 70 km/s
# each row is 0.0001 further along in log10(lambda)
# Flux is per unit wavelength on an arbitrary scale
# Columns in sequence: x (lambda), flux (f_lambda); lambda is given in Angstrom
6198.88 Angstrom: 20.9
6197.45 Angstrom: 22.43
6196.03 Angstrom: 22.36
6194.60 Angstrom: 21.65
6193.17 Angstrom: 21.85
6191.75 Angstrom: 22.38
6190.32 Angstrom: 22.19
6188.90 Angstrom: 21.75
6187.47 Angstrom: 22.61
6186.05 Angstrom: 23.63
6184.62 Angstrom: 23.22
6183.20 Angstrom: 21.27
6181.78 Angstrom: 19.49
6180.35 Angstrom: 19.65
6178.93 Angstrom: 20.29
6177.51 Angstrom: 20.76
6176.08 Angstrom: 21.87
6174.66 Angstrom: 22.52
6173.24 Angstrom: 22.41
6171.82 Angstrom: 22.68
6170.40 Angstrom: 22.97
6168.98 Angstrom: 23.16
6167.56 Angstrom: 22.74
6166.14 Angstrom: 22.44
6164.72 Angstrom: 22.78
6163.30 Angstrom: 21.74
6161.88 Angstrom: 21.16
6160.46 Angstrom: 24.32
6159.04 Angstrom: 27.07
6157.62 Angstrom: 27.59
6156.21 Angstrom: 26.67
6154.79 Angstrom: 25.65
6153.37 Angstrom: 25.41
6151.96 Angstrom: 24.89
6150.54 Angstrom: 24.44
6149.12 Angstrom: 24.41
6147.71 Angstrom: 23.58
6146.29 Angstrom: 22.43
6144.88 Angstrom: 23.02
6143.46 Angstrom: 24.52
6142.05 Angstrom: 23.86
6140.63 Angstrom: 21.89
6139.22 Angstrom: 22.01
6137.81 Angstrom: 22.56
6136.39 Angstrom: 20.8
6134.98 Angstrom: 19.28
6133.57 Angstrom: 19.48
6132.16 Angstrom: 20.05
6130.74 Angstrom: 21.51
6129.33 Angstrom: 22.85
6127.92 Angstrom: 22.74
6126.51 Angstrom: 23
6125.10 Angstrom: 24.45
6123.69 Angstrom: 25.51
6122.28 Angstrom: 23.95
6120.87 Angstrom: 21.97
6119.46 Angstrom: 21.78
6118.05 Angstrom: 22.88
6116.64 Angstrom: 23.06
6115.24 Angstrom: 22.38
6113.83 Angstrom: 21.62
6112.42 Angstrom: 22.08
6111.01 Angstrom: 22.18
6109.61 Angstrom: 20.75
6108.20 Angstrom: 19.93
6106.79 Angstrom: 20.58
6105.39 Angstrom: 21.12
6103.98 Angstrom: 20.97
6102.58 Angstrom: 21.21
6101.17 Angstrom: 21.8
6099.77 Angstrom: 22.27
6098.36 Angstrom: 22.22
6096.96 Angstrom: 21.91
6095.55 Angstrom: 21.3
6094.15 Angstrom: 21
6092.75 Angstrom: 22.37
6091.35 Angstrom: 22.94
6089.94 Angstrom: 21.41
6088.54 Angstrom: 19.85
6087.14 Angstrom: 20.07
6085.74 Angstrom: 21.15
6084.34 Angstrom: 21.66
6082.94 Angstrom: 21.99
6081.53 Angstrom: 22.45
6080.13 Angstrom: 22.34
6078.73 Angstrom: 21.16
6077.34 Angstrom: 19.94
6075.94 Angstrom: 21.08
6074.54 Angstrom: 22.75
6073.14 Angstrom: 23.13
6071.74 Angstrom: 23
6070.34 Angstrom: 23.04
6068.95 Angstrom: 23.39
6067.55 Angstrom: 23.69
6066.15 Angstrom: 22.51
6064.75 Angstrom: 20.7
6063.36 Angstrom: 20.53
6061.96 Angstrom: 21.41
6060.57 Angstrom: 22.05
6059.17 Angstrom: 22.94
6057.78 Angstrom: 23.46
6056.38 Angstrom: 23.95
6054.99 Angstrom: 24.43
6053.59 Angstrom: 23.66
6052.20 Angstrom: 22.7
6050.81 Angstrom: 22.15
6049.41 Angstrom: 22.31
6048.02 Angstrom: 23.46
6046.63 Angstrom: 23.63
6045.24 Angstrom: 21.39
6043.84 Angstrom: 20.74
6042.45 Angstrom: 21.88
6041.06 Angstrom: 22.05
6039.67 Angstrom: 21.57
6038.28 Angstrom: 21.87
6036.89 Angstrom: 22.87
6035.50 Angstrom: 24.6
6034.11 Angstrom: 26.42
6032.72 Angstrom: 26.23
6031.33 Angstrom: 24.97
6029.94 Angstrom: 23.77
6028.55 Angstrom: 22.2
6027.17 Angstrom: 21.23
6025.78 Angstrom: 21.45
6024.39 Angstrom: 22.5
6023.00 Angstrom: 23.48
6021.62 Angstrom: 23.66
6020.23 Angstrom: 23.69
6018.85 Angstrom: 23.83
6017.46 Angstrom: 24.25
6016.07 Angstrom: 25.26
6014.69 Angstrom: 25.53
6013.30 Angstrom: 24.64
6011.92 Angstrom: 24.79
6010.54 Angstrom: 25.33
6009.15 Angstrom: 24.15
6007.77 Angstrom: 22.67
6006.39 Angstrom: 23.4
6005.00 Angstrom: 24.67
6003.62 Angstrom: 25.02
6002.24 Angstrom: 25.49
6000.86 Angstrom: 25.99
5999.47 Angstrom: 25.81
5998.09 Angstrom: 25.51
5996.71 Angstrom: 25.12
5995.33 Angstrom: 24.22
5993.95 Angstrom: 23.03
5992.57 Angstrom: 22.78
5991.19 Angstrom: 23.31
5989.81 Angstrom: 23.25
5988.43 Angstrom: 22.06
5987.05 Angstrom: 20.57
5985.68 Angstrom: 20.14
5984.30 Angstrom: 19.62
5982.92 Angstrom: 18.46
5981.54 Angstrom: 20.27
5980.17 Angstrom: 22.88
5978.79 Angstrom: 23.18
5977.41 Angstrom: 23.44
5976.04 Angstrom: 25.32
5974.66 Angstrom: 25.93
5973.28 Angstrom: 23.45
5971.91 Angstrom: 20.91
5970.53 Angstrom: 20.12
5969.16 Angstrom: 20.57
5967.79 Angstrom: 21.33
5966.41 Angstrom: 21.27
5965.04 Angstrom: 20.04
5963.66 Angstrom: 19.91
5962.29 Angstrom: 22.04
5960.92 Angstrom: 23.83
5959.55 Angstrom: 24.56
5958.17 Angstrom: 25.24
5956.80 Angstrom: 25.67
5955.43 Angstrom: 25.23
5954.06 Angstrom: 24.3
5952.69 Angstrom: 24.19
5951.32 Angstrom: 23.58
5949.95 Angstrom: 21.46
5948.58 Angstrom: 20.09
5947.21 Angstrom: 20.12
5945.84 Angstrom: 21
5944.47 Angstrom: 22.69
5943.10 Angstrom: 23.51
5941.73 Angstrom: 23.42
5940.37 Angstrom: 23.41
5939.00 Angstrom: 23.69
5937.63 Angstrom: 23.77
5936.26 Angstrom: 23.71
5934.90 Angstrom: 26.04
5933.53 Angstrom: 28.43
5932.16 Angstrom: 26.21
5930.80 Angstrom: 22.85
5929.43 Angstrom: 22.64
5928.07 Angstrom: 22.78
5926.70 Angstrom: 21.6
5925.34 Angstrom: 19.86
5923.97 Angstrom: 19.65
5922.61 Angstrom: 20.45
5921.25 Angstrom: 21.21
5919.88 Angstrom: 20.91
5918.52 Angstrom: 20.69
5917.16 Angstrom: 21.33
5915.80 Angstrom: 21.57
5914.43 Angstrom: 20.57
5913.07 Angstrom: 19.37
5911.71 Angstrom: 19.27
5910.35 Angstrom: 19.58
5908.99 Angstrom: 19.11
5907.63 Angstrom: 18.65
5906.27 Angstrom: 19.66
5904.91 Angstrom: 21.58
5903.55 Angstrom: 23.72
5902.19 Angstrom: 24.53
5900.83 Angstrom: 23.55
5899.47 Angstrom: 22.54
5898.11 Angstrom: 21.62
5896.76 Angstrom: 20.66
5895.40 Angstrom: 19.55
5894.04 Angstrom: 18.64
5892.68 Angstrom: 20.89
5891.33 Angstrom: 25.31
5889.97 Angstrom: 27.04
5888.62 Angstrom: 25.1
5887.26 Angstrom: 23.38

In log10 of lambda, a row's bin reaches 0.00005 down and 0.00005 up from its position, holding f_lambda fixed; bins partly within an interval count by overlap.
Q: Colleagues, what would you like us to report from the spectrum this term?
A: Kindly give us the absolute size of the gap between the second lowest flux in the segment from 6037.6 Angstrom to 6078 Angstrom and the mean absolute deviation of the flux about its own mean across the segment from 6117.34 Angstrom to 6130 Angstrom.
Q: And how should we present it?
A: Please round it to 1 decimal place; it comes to 19.6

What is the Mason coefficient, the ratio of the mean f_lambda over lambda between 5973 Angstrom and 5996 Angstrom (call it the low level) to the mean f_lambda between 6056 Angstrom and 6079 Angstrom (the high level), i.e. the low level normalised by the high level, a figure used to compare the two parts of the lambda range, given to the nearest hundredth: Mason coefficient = 1.01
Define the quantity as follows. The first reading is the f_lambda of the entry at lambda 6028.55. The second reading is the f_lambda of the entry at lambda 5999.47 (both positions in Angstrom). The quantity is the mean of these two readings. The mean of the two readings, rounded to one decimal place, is 24.0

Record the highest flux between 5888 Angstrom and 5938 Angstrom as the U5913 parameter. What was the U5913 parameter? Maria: 28.43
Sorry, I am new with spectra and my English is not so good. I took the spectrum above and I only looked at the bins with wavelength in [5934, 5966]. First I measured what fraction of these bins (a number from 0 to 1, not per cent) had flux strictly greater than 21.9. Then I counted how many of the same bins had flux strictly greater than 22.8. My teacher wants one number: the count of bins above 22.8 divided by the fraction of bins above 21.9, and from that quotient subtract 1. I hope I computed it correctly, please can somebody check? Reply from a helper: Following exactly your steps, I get 19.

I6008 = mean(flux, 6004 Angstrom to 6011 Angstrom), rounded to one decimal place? 24.0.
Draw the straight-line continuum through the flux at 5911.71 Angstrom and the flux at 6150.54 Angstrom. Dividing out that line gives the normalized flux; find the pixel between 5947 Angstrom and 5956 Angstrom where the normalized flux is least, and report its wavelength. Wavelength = 5948.58 Angstrom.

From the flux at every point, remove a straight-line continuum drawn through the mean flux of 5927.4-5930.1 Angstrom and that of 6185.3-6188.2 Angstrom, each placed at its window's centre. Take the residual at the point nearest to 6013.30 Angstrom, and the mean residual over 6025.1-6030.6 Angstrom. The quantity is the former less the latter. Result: 2.5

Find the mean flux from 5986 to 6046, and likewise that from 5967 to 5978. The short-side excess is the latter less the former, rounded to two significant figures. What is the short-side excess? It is -1.0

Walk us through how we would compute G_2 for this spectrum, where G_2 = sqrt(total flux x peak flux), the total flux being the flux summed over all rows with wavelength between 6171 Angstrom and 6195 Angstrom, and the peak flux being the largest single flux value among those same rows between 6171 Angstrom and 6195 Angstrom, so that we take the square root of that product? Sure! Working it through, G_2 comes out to 94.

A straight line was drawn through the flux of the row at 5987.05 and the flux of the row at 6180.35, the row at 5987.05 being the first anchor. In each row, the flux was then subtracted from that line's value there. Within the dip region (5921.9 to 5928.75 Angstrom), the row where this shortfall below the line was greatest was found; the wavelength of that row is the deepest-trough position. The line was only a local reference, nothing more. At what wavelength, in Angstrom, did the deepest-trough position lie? 5923.97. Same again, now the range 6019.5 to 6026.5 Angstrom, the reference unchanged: 6025.78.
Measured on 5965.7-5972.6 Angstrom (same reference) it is 5970.53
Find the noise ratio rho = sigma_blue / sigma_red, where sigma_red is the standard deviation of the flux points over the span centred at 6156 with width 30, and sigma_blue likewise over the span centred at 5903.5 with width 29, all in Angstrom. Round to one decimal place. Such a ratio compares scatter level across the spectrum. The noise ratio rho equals 1.3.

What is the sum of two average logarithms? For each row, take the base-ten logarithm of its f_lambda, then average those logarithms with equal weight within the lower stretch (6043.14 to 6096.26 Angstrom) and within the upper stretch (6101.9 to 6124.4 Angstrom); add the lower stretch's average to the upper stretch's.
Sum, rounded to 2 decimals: 2.69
